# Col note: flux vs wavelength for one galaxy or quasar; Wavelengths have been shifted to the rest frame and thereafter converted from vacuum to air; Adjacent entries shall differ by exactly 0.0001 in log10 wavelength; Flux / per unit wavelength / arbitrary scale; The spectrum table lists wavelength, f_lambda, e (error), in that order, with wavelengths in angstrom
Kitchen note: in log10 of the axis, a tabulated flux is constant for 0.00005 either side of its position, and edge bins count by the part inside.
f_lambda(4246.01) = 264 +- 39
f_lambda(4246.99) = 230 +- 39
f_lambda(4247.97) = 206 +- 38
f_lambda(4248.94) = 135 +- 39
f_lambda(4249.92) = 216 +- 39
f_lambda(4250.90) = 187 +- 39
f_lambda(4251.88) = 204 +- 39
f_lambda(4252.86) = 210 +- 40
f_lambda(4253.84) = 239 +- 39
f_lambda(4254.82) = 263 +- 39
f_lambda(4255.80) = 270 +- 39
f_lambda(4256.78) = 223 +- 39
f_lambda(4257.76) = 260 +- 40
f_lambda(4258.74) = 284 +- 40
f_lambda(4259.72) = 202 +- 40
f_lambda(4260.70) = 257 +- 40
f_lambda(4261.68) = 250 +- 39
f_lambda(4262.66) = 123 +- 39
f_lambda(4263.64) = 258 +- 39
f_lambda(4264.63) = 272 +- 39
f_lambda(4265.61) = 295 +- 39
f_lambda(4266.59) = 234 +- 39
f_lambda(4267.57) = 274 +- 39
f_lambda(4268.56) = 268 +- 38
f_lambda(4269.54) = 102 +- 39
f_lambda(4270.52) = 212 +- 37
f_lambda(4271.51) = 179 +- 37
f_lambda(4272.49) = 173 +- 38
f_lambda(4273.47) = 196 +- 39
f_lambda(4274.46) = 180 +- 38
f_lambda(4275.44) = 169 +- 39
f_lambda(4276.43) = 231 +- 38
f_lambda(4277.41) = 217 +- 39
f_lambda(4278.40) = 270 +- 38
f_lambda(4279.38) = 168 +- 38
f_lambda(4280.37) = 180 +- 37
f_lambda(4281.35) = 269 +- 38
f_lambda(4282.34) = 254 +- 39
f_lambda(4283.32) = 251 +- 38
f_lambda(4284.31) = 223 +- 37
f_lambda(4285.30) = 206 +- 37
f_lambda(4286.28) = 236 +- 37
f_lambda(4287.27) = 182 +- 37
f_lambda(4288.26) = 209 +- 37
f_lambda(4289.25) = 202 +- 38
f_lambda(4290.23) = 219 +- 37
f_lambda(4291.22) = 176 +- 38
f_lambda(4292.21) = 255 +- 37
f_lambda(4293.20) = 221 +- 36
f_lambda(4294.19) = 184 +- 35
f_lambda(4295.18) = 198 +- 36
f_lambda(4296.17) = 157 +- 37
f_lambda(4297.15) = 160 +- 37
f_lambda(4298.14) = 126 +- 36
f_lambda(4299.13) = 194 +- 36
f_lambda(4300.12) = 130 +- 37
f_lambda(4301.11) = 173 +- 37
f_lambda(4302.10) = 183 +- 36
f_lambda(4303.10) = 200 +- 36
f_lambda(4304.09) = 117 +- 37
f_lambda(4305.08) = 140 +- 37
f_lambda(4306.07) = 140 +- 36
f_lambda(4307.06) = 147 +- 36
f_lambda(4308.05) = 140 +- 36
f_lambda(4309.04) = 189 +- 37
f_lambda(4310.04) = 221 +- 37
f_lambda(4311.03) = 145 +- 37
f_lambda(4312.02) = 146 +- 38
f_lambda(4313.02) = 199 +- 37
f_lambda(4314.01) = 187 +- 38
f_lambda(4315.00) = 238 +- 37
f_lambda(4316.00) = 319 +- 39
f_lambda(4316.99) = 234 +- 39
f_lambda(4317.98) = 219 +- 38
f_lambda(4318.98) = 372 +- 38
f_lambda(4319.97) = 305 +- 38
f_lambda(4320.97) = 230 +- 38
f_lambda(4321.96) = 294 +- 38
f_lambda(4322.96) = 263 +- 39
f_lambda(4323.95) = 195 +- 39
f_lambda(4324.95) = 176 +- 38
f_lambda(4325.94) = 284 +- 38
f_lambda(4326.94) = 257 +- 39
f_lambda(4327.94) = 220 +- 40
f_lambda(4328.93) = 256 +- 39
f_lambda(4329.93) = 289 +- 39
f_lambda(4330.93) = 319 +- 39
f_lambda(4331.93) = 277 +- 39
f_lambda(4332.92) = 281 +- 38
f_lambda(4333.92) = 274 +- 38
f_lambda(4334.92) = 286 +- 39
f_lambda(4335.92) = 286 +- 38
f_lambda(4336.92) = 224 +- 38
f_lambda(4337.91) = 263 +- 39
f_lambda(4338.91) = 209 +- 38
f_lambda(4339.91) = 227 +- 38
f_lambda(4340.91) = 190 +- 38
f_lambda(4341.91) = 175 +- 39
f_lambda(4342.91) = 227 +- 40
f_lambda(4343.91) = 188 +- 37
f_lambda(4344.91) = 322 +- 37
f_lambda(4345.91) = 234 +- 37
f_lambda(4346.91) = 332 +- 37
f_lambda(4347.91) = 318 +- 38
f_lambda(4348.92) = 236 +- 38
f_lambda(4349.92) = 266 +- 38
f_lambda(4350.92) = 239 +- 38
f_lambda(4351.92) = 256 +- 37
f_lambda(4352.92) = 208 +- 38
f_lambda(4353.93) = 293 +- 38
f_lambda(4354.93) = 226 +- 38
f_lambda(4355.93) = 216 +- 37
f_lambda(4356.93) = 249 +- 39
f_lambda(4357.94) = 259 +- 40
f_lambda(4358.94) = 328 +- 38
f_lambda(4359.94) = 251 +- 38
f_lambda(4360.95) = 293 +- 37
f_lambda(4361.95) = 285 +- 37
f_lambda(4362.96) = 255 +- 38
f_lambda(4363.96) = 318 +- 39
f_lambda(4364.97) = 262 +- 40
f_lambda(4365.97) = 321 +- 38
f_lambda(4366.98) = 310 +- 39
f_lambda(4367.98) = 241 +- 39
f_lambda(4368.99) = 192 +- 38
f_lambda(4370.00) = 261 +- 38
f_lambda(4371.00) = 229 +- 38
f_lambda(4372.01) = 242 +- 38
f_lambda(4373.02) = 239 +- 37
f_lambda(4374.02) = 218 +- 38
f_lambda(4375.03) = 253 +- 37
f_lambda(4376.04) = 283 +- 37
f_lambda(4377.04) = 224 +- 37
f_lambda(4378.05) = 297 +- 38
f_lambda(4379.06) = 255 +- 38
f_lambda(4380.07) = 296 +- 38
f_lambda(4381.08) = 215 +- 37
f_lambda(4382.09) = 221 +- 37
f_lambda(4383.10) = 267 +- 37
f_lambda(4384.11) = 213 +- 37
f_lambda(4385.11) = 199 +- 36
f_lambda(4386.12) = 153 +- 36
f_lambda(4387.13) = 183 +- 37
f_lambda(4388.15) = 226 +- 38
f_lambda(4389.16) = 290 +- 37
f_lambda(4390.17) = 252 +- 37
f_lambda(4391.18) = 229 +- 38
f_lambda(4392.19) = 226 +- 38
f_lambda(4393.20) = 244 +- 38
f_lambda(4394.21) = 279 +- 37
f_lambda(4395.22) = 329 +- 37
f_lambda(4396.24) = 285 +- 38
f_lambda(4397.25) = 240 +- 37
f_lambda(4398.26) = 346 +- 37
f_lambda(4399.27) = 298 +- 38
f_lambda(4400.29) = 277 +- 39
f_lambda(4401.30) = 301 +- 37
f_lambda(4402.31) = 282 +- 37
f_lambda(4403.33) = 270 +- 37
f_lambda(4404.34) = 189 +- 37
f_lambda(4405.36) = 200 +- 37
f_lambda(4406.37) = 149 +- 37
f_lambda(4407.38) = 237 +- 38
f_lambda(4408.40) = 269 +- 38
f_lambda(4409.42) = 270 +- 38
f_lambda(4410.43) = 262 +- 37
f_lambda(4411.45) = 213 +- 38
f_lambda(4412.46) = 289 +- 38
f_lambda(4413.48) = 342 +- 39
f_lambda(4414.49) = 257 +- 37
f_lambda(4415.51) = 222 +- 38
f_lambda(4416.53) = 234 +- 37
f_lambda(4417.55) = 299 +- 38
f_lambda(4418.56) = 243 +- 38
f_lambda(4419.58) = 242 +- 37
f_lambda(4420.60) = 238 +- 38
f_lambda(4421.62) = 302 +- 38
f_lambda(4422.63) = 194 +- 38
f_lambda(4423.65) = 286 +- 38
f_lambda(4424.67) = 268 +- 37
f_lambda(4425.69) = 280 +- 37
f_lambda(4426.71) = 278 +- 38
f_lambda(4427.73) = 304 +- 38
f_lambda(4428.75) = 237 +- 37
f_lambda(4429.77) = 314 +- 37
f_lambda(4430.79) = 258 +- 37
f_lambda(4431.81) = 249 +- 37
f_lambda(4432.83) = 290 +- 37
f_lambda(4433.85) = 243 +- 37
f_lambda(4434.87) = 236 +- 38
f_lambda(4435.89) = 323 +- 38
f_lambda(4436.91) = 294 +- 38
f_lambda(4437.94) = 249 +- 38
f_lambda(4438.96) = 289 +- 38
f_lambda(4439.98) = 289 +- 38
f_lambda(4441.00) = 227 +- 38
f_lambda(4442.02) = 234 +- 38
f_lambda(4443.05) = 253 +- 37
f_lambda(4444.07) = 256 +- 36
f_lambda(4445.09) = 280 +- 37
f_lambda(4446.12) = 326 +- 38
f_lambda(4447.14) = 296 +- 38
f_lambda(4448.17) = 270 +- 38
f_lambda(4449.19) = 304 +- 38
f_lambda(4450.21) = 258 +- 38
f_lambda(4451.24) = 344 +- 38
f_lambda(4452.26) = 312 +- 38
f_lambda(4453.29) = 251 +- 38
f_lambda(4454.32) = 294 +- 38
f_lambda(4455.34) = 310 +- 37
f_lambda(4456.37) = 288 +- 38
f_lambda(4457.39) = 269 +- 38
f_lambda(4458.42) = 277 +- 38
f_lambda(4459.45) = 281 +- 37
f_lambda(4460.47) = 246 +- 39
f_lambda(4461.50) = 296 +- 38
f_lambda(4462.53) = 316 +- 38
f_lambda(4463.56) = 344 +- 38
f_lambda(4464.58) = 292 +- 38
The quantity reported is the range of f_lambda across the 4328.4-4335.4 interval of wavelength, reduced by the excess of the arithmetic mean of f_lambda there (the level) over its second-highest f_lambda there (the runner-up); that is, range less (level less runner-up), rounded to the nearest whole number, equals 69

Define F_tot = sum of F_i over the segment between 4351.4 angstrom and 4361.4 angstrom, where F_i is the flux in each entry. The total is 2579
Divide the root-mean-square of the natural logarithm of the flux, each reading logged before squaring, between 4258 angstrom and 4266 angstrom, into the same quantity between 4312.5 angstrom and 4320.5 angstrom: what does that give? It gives 1.01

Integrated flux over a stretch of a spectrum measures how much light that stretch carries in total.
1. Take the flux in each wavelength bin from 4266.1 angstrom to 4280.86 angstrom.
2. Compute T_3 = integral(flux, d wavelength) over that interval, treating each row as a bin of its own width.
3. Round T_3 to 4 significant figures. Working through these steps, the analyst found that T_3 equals 3004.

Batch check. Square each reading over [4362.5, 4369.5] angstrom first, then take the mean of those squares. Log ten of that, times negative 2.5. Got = -12.2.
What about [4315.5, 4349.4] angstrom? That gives -12.1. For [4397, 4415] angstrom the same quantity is -12.1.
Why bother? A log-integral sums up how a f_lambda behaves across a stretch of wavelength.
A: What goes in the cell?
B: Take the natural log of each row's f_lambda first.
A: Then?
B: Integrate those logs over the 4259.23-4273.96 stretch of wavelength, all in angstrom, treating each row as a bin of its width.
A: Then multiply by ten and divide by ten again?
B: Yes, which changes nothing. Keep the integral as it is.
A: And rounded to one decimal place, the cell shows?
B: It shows 78.9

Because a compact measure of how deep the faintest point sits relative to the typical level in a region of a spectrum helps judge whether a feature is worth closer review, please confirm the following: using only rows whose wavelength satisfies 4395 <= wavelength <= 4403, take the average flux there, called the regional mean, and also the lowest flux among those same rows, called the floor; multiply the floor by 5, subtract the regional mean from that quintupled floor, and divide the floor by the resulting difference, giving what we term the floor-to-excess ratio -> 0.265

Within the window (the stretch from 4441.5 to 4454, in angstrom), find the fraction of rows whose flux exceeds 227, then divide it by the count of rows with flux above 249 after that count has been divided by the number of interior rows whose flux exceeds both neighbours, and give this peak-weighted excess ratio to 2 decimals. 0.27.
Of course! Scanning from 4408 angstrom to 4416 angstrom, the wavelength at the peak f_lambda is 4413.48 angstrom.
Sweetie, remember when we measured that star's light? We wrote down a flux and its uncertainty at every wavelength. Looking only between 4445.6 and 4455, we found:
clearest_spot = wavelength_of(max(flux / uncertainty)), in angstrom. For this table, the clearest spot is 4451.24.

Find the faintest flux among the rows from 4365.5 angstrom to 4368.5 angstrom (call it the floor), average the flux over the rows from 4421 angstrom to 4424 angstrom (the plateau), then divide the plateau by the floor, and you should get 1.1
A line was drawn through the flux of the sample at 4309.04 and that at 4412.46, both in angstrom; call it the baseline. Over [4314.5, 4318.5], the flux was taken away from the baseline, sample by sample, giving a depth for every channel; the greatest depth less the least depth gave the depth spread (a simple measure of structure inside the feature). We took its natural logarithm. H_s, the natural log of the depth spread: 4.6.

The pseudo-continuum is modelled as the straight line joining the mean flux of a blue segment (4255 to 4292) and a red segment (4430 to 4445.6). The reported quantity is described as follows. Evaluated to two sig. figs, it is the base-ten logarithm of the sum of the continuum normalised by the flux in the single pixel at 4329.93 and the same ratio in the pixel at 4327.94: 0.28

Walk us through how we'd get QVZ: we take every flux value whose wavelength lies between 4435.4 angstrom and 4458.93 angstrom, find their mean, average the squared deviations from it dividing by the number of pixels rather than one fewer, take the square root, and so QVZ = 29.5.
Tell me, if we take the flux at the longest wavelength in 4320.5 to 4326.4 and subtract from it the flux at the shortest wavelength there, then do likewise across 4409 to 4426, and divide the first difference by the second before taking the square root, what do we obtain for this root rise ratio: 2.3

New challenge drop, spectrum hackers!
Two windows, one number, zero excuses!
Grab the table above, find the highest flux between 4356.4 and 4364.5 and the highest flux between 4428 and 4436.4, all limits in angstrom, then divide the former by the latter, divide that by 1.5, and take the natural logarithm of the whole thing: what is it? -0.39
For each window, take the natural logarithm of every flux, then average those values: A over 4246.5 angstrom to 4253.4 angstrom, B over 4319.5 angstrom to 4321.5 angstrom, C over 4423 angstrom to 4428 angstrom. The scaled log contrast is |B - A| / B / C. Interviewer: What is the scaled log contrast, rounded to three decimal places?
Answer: 0.010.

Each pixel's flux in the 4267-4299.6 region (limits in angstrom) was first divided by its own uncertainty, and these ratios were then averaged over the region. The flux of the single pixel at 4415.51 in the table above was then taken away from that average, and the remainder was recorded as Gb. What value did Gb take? -217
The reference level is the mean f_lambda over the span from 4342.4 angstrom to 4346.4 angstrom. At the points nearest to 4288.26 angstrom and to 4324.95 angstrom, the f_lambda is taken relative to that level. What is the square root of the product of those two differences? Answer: 47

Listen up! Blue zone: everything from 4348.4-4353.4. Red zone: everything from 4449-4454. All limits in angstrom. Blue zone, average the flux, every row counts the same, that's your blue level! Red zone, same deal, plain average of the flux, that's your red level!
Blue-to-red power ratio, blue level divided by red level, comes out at 0.82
